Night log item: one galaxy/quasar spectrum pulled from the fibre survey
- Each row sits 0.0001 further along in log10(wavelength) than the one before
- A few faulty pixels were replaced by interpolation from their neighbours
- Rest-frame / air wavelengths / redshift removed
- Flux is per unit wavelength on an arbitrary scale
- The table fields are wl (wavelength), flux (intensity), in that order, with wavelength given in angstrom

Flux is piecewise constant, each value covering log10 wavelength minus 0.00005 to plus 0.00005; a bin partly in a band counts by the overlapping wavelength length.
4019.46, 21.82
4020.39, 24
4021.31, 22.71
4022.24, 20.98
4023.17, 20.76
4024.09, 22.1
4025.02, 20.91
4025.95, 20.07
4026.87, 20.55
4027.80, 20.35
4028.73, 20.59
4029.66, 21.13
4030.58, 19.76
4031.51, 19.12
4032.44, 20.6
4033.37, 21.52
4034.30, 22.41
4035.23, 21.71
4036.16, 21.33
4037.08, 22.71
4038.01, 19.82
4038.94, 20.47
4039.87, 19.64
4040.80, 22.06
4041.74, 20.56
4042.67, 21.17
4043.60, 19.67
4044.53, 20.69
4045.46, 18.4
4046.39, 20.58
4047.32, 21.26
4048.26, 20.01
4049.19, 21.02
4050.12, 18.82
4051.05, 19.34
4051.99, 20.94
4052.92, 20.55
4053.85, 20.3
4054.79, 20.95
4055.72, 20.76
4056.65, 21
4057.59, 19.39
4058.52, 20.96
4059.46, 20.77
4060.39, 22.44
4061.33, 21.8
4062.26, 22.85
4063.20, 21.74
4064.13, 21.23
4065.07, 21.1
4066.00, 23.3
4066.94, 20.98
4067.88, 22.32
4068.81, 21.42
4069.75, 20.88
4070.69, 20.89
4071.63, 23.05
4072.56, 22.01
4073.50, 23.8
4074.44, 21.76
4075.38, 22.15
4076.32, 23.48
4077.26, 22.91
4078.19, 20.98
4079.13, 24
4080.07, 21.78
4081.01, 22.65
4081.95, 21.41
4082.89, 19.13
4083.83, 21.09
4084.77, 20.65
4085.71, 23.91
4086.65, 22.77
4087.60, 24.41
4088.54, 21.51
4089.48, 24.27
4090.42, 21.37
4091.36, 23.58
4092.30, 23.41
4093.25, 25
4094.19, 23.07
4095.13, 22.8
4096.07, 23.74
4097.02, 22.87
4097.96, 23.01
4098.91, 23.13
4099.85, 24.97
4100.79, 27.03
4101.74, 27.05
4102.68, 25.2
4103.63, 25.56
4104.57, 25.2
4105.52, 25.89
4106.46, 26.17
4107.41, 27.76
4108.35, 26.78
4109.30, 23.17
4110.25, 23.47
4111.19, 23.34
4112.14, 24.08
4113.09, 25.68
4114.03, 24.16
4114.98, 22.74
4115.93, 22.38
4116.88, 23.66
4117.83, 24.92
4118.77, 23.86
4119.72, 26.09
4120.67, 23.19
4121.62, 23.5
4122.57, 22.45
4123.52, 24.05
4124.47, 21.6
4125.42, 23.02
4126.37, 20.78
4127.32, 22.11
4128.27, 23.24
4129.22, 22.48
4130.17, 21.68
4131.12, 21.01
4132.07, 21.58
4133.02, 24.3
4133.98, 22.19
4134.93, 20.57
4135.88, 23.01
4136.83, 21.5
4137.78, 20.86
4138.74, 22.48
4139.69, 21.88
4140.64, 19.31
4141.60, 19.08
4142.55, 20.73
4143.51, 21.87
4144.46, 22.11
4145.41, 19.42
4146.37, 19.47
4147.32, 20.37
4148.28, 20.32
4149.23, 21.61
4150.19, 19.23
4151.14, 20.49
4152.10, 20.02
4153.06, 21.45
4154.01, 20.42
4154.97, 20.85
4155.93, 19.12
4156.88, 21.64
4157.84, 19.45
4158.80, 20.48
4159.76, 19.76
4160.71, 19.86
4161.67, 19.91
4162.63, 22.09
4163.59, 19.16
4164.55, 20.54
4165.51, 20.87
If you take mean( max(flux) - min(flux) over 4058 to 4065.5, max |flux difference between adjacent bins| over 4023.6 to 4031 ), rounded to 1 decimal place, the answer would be 1.7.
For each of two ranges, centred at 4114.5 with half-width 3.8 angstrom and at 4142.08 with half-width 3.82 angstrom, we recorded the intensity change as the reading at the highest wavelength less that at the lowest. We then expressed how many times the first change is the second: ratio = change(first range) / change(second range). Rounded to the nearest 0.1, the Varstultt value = -0.5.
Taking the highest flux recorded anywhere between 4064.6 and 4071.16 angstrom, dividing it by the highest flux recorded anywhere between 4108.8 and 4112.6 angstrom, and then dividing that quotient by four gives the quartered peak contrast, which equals 0.242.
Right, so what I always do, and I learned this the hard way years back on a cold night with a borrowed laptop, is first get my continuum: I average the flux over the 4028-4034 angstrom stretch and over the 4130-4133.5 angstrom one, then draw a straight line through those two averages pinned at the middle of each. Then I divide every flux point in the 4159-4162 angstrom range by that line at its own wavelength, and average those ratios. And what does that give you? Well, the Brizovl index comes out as 0.88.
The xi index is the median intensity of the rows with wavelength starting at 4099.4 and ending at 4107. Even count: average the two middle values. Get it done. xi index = 25.7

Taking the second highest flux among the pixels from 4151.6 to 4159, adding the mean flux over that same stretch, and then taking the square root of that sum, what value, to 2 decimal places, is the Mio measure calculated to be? 6.47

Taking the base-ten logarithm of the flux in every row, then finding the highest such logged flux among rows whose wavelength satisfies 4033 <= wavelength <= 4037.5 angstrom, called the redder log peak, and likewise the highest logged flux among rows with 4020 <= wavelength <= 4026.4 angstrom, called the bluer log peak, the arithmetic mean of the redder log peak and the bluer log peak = 1.368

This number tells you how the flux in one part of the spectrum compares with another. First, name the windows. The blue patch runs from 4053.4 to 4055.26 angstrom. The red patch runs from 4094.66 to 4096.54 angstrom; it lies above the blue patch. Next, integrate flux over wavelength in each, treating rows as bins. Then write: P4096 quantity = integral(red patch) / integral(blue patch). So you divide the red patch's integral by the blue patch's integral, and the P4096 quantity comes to 1.14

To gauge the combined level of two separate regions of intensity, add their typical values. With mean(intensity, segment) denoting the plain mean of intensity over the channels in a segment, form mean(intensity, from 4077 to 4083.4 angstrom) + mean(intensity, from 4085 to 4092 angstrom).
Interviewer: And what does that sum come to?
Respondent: 45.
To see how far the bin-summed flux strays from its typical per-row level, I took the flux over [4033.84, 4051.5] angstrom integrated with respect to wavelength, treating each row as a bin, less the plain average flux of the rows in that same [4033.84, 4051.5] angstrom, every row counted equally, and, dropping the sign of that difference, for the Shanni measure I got 344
